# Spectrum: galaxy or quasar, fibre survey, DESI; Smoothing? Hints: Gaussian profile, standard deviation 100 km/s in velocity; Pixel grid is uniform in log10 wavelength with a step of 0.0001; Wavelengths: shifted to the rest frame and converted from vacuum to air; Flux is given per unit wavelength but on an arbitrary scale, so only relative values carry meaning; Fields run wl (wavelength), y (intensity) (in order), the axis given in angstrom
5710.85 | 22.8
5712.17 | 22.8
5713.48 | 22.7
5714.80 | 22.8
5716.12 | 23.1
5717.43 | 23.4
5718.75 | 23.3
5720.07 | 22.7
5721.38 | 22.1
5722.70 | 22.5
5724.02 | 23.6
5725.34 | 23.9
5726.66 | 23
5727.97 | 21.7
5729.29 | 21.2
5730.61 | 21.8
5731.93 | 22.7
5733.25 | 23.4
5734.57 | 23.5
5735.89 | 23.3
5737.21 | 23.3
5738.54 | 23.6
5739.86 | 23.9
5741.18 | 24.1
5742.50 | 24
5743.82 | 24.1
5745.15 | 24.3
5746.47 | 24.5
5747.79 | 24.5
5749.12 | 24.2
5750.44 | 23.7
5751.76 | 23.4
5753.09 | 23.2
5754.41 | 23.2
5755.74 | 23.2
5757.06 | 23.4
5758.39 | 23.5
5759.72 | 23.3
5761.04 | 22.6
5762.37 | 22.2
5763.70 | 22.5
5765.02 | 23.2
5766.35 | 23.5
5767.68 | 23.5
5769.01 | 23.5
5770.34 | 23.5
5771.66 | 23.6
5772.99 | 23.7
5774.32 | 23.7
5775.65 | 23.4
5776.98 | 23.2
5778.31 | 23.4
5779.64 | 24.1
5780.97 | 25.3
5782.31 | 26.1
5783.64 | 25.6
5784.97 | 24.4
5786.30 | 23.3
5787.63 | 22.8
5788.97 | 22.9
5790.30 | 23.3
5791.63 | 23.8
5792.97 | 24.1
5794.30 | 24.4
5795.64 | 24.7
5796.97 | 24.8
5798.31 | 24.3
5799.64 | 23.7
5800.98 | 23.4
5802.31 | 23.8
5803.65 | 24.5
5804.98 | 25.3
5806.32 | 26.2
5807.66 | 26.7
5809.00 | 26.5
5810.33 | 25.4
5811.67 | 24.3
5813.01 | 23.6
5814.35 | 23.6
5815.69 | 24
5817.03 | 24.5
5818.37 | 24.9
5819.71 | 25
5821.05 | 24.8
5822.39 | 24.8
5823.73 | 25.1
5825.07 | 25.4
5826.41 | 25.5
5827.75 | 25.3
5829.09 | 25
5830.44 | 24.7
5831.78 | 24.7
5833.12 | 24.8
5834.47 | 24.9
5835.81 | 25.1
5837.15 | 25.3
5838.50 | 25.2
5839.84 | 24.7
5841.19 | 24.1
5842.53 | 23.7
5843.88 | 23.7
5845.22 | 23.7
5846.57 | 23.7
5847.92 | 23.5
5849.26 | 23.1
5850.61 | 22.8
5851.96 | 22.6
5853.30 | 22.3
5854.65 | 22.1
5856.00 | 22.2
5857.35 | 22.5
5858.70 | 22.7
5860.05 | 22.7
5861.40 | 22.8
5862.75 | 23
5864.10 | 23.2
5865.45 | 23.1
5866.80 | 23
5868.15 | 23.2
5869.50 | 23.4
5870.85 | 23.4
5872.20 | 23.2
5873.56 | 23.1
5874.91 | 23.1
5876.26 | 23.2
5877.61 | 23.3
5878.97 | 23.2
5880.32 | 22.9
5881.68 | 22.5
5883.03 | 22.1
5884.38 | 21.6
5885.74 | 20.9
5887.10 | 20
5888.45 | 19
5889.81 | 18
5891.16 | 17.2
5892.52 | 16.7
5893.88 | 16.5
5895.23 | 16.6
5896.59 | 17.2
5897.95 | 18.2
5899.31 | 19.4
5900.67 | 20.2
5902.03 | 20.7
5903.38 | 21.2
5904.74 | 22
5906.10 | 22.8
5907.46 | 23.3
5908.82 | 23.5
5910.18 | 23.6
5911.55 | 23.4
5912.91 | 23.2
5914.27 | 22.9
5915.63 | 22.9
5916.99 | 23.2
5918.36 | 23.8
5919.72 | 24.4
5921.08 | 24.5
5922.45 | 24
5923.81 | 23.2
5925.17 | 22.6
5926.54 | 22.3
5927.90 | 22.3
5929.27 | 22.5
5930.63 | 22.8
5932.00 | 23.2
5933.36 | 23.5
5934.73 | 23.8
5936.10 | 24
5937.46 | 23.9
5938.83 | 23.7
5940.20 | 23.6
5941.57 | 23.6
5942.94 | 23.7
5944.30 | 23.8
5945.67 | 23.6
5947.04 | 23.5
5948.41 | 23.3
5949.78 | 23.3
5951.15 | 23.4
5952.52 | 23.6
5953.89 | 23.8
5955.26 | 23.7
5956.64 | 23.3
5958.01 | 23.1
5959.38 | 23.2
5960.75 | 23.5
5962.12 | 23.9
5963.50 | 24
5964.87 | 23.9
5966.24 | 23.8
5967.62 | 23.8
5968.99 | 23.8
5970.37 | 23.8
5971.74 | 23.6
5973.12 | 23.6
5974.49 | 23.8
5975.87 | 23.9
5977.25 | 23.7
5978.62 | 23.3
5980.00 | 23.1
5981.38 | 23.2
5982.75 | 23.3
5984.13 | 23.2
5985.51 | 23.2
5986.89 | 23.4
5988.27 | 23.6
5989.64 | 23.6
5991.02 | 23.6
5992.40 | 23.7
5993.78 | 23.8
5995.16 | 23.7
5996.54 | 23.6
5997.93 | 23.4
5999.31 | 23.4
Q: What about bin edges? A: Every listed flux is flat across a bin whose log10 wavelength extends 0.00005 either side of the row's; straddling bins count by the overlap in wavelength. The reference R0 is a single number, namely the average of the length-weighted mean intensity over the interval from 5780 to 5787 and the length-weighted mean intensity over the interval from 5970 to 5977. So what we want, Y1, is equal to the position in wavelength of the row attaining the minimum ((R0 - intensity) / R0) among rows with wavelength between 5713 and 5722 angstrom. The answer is 5717.43 angstrom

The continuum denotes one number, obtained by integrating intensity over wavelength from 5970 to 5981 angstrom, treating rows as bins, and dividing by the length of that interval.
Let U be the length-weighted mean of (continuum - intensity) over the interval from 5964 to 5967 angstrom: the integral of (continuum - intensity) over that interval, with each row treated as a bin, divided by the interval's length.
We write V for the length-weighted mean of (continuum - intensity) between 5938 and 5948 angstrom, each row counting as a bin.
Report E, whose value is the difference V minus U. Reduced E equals 0.2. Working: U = -0.28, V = -0.1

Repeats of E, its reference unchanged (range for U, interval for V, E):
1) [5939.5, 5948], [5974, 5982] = 0.1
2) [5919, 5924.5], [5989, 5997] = 0.4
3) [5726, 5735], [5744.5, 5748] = -2.0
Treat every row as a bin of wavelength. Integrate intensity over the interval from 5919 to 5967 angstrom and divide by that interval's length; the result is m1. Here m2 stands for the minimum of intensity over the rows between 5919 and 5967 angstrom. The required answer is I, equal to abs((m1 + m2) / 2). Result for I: 22.9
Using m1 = 23.5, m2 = 22.3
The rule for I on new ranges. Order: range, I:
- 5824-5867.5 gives 22.9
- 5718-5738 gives 22.0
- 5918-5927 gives 22.9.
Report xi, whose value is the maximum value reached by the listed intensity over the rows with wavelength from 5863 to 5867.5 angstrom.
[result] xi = 23.2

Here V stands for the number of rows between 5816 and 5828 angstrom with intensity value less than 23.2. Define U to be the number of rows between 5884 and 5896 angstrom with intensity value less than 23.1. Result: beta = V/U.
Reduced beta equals 0.0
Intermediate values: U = 9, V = 0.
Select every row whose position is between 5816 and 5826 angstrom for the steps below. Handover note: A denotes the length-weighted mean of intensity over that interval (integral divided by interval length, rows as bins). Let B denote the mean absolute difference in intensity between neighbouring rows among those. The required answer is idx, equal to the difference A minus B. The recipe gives 24.7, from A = 24.9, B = 0.22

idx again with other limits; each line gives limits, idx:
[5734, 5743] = 23.5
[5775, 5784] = 23.8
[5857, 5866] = 22.7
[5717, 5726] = 22.5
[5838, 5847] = 23.9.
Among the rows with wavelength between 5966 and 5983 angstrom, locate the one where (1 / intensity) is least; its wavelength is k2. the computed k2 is 5975.87 angstrom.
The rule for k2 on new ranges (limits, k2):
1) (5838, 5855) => 5838.50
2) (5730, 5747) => 5746.47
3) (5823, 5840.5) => 5826.41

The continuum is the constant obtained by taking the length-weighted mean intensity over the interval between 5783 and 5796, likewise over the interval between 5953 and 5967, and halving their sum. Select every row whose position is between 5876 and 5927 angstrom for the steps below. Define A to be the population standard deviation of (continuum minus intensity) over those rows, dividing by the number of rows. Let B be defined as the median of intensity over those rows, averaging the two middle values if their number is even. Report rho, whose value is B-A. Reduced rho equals 20.1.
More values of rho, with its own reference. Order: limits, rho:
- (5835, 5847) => 23.4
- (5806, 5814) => 24.6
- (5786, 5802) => 23.1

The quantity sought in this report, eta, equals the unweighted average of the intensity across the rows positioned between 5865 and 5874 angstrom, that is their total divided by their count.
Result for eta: 23.2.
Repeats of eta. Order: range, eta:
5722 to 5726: 23.3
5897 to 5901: 19.3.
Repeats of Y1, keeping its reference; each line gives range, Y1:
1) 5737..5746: 5745.15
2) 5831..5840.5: 5837.15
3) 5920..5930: 5921.08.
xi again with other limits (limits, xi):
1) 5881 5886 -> 22.5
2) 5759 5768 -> 23.5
